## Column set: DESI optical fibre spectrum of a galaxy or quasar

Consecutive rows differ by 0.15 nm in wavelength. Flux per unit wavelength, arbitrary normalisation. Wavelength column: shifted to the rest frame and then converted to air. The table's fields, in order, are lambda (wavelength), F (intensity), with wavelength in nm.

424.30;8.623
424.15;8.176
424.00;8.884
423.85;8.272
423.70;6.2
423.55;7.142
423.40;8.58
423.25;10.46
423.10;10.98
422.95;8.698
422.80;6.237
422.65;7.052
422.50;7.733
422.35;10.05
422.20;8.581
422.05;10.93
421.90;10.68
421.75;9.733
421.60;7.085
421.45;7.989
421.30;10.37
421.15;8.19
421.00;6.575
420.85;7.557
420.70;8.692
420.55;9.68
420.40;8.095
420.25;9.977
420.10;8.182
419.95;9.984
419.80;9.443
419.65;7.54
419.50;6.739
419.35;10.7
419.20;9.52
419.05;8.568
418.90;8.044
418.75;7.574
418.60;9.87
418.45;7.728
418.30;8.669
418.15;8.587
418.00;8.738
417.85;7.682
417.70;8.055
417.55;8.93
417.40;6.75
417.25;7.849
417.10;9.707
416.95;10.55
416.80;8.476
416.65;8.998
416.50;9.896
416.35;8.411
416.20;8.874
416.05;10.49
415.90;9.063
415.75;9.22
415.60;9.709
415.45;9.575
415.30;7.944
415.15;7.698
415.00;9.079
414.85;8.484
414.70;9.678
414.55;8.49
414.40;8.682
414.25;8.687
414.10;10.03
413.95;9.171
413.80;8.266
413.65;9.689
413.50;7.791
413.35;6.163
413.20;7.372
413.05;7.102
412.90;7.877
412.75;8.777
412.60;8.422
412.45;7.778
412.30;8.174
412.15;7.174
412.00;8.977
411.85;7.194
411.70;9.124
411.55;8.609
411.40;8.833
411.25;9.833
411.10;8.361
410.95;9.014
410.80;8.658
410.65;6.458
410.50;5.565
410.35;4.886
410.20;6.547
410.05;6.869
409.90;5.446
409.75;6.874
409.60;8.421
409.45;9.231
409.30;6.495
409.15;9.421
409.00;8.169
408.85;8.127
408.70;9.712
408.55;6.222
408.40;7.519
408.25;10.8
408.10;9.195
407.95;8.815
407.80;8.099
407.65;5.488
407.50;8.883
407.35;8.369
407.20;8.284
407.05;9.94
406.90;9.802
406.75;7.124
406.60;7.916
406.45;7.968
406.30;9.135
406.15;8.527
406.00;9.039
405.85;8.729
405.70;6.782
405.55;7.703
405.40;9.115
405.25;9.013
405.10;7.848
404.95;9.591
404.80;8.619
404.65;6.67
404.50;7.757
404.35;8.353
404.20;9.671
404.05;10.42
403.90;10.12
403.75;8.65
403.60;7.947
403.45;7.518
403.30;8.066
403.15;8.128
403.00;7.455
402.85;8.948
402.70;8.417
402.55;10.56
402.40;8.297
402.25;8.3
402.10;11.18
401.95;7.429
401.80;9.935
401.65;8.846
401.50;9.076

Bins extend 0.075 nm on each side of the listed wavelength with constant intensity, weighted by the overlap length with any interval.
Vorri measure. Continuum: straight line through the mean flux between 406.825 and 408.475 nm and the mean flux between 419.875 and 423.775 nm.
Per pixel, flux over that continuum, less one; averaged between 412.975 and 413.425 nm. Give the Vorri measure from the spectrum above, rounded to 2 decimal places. -0.21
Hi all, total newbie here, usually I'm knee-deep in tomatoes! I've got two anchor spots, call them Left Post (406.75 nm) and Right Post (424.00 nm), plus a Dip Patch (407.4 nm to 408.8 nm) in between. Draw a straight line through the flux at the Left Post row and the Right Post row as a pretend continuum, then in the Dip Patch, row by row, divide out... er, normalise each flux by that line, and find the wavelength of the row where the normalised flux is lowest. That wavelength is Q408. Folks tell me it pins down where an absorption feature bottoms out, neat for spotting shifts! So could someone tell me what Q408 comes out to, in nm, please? 407.65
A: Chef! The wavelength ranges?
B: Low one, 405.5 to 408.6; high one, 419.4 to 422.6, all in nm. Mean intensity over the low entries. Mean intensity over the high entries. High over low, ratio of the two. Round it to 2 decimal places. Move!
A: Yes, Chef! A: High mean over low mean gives 1.05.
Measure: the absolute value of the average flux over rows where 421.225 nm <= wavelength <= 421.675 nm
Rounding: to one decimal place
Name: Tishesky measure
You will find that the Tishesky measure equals 8.5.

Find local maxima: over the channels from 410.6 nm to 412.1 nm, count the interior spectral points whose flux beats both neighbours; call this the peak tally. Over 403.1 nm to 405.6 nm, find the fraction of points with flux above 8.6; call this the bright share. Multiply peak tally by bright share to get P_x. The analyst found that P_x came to 1.41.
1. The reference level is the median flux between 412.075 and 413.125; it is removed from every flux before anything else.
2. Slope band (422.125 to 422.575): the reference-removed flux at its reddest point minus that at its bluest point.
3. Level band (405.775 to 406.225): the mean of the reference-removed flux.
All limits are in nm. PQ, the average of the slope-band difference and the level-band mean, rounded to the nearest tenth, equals 0.0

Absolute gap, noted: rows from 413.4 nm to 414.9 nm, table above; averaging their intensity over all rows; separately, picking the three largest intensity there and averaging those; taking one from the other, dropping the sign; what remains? 0.9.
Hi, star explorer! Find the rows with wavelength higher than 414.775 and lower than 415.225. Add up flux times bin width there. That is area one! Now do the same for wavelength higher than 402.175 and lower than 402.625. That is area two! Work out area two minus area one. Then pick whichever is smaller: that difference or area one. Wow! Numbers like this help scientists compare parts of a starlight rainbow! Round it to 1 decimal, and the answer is 0.3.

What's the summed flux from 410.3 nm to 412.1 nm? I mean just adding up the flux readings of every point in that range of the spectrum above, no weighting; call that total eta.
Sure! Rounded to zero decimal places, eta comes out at 96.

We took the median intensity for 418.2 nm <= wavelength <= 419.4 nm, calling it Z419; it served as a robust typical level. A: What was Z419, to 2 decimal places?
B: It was 8.62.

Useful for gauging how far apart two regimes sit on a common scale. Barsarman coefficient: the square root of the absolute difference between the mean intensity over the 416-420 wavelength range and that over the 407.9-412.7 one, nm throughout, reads 0.9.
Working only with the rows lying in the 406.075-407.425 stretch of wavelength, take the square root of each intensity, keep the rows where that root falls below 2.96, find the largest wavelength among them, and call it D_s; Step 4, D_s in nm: 407.35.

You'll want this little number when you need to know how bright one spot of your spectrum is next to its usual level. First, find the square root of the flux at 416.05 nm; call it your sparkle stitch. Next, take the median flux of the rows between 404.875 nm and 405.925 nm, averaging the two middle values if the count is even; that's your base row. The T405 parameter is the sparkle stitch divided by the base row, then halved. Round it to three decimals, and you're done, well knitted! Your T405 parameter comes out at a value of 0.186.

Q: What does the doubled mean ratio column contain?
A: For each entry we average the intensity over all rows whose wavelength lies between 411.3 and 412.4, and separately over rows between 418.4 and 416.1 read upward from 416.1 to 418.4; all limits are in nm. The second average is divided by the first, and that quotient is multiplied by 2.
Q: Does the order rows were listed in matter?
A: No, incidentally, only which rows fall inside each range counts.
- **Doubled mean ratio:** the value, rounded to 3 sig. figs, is 2.09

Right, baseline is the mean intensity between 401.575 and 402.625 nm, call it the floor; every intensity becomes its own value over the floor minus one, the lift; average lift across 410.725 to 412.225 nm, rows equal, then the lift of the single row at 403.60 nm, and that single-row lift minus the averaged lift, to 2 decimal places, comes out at -0.07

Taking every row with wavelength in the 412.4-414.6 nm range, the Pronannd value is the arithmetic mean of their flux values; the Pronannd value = 8.29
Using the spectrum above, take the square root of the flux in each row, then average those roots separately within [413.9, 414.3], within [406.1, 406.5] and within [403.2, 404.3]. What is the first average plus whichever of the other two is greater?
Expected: 6.03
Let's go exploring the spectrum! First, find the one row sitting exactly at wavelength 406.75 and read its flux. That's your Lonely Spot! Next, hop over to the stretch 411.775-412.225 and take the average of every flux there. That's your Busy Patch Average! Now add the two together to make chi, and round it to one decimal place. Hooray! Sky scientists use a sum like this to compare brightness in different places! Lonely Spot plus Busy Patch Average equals 14.9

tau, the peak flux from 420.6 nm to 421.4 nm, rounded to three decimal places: 10.370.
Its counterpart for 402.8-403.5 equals 8.948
